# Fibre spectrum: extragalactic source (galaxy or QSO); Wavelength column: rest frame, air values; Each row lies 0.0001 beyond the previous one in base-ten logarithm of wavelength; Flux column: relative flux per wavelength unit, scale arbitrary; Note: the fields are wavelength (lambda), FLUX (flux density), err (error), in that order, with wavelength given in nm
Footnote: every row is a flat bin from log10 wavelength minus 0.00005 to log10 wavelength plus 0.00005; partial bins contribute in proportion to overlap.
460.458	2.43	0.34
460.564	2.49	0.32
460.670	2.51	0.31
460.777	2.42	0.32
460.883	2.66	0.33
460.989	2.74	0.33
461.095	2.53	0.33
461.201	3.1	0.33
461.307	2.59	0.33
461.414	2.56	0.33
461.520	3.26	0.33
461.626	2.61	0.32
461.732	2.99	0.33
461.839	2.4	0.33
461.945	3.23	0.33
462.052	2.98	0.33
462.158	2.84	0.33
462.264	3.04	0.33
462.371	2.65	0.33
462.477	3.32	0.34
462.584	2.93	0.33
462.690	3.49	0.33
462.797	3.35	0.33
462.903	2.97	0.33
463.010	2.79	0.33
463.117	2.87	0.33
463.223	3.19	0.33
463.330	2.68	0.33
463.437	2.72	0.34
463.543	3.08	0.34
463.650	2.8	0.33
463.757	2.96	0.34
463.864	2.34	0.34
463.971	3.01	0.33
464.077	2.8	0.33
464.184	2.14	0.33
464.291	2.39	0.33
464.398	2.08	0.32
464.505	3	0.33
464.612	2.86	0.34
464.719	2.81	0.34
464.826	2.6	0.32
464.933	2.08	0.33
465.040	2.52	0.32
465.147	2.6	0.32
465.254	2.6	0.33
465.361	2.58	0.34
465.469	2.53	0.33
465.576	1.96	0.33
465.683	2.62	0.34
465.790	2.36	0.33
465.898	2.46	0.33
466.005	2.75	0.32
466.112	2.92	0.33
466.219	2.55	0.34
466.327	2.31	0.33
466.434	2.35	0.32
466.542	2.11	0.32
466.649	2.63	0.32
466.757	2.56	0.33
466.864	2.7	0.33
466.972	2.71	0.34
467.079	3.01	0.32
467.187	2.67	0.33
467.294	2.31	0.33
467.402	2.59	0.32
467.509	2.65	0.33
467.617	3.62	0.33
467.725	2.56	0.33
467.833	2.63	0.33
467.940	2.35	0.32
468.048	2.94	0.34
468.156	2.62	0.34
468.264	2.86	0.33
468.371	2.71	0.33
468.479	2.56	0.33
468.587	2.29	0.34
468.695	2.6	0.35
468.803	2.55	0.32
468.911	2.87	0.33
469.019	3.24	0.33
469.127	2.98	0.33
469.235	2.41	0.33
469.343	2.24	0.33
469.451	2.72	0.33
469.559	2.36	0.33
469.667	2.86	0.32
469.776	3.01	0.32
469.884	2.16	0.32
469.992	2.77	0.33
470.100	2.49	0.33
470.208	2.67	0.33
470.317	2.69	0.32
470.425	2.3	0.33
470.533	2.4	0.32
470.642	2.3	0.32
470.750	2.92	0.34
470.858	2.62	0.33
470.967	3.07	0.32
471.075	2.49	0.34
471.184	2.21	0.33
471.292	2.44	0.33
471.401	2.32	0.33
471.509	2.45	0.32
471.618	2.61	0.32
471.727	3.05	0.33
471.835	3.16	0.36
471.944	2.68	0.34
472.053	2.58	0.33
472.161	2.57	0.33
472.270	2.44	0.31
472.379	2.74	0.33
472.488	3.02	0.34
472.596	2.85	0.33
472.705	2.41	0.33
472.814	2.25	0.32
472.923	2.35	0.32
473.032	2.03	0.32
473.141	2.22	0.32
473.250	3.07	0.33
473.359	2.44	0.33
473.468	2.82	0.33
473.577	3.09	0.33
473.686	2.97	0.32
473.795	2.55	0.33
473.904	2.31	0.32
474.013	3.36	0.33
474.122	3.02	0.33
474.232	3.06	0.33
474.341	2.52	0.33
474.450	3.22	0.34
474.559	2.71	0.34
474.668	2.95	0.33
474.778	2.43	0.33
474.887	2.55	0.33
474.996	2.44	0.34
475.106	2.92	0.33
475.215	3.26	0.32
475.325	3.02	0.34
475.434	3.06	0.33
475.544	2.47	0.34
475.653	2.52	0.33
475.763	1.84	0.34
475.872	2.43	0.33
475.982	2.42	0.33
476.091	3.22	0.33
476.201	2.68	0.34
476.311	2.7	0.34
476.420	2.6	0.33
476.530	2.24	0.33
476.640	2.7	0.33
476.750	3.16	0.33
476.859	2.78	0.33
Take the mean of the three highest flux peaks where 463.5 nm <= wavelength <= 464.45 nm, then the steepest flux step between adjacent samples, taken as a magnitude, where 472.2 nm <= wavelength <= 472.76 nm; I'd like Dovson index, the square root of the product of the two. 1.2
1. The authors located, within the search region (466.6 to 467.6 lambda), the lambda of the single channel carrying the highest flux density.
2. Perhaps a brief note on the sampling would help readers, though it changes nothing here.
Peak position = 467.079 nm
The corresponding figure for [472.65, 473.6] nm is 473.577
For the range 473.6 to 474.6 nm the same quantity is 474.013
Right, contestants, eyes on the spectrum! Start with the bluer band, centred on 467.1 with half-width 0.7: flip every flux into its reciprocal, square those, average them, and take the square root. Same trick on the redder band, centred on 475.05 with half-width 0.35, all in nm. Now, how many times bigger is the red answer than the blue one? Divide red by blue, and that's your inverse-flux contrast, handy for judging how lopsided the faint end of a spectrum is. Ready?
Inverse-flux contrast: 0.95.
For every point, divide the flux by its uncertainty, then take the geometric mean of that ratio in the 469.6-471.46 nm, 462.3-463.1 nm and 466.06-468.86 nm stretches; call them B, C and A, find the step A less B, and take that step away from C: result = 9.1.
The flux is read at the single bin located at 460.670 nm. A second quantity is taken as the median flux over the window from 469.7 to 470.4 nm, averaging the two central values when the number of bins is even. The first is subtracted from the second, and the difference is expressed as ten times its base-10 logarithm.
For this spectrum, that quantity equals -7.7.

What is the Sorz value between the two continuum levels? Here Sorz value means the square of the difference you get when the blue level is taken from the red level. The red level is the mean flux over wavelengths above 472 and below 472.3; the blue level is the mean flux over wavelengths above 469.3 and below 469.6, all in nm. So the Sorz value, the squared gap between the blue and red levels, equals 0.01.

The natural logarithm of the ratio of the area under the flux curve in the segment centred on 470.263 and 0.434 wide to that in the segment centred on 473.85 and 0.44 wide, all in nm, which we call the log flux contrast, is -0.11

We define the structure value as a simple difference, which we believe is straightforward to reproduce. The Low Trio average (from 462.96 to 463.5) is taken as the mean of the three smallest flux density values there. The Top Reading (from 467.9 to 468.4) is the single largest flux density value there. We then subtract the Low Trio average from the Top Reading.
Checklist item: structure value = 0.21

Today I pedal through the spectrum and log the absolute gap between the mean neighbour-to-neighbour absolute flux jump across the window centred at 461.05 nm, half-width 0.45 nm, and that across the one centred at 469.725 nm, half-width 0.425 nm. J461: 0.21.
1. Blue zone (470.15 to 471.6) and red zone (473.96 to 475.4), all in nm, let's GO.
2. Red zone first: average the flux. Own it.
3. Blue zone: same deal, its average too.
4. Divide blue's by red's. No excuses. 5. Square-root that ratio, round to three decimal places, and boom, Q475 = 0.937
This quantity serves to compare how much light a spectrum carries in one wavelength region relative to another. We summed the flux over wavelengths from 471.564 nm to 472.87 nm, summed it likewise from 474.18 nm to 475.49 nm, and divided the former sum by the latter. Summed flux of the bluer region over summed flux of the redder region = 0.95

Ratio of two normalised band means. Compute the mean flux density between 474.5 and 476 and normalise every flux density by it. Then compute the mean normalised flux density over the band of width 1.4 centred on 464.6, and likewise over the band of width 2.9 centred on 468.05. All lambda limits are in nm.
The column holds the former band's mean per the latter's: 0.96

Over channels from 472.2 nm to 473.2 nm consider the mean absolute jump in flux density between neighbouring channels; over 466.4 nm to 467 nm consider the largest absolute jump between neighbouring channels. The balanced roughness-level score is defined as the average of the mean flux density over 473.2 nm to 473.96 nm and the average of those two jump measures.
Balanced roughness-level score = 1.57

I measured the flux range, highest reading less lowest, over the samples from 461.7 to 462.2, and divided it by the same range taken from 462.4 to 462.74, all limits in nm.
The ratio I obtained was 1.5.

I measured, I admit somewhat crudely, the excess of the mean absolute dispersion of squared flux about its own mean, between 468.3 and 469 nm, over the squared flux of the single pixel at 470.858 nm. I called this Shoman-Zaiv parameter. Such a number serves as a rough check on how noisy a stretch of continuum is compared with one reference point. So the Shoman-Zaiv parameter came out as -6.2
